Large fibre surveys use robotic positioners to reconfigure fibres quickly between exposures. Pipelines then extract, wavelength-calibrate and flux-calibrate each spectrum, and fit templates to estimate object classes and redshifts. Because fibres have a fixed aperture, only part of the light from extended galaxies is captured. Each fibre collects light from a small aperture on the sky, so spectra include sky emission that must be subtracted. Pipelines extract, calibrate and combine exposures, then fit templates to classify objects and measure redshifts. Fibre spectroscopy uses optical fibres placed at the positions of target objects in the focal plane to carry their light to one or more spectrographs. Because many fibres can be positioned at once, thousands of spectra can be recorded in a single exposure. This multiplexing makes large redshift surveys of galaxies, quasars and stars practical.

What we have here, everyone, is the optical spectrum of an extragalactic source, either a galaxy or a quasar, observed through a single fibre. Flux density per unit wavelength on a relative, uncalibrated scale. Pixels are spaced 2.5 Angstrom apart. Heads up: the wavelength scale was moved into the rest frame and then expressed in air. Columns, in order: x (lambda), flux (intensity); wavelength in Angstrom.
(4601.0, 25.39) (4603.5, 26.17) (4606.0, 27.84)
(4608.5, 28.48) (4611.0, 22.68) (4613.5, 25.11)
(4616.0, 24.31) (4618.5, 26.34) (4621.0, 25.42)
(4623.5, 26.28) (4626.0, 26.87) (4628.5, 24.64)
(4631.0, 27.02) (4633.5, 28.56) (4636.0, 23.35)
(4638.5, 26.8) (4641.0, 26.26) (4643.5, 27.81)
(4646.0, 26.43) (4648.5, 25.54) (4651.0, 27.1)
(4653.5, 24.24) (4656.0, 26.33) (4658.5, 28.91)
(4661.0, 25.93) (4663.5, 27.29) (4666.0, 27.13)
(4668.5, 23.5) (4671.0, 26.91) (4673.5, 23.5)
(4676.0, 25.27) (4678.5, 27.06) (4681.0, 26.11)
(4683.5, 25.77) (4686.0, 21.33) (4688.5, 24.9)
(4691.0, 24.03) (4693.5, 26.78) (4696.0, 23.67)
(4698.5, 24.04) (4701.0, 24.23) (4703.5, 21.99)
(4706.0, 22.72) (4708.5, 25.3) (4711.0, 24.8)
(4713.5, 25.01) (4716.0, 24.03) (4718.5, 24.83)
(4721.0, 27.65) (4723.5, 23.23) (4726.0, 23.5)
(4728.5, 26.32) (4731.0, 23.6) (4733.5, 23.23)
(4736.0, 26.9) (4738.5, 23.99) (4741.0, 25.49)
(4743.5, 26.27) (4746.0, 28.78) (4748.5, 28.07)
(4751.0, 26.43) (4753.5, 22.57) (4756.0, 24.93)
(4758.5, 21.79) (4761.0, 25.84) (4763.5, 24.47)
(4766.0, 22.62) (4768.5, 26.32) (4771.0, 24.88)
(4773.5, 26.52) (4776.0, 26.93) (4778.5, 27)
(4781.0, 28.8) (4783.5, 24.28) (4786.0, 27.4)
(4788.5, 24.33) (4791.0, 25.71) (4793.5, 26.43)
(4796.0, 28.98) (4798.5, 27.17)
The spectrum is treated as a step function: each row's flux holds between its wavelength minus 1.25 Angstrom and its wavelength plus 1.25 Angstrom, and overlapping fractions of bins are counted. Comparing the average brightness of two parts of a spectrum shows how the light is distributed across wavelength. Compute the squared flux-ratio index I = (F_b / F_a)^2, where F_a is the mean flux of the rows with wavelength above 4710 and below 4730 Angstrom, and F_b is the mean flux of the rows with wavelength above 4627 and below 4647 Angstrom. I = 1.12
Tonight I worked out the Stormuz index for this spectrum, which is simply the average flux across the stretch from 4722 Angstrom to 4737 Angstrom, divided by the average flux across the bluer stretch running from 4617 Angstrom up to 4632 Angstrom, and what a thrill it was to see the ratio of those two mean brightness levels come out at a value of 0.94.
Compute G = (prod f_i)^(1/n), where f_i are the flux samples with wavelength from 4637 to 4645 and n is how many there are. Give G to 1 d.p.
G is 26.9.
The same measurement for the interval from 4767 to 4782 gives 26.7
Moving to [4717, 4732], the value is 24.8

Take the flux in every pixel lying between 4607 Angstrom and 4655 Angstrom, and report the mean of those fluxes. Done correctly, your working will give 26.0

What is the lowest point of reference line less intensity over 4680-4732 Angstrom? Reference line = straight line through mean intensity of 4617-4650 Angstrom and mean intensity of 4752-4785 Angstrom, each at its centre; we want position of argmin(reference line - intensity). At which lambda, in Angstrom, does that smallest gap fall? 4721.0 Angstrom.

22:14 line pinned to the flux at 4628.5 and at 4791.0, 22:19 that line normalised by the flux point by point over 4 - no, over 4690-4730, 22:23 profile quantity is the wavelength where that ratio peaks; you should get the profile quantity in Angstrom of 4703.5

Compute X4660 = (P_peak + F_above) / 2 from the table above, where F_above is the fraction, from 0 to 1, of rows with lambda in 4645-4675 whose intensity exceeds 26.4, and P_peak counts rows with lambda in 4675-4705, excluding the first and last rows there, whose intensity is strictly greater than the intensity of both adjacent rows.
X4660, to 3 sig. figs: 2.25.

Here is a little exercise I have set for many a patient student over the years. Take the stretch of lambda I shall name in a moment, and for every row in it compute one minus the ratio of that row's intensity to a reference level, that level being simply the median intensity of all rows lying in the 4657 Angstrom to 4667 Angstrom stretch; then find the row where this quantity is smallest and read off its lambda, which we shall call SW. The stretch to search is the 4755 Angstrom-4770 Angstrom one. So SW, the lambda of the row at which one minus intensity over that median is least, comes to 4768.5 Angstrom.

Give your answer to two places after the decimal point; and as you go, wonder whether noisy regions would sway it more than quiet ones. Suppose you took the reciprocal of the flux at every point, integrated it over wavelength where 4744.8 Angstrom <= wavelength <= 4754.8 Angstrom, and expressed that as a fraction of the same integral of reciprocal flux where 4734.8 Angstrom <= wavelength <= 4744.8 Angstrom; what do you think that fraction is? 0.98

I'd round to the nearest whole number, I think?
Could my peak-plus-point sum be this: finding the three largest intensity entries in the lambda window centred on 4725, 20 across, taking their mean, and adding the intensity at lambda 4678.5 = 53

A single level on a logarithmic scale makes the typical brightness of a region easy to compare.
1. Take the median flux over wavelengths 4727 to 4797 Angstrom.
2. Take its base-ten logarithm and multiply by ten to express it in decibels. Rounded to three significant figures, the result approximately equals 14.2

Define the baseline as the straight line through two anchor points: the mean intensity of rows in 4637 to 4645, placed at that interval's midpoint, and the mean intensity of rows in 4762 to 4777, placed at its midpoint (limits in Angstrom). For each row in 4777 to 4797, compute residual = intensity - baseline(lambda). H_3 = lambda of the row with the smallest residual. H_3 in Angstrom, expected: 4783.5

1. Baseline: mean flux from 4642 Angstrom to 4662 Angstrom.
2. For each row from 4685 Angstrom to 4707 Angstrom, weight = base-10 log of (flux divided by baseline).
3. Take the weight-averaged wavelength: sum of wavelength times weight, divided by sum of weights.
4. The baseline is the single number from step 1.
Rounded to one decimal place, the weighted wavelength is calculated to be 4696.5 Angstrom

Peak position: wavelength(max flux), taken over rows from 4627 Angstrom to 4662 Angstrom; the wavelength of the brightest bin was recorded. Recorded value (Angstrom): 4658.5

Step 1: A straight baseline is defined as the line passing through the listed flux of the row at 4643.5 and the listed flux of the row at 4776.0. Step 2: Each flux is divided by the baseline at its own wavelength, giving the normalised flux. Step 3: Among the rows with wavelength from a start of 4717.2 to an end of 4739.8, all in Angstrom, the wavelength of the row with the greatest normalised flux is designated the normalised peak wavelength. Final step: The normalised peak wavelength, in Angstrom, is 4721.0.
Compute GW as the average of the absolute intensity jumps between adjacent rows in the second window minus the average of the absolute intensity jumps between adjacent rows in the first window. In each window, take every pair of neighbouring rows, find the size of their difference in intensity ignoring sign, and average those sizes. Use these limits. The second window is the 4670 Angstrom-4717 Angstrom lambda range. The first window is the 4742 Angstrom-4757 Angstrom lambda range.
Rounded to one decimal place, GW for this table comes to -0.5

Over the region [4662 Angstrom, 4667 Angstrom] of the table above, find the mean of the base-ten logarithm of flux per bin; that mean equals 1.43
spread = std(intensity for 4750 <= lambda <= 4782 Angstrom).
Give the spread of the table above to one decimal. 2.0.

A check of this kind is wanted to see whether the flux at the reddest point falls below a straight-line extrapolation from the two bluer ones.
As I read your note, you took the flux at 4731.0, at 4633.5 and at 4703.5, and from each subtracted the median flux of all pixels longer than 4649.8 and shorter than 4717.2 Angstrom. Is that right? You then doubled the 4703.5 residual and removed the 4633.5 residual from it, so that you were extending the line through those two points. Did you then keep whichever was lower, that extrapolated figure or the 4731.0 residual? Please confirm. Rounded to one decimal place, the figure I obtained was -9.6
